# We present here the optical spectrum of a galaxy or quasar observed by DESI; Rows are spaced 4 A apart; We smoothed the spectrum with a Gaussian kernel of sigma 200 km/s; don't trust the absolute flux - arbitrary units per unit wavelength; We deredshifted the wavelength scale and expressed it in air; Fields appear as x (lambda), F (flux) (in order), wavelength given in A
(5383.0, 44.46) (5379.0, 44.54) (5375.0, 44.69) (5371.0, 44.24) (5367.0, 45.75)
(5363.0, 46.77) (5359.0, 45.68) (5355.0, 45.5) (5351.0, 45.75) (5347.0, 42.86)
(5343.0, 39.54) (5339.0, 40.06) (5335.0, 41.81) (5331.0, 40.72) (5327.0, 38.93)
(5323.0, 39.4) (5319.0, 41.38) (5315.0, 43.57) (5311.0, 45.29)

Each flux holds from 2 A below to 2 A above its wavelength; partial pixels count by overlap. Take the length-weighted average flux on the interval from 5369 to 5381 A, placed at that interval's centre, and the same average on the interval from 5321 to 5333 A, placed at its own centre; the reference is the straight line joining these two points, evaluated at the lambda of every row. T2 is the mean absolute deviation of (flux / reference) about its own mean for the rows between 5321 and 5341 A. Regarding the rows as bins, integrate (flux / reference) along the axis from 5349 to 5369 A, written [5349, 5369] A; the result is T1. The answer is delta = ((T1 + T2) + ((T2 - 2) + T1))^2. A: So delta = 1668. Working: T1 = 21.4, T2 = 0.018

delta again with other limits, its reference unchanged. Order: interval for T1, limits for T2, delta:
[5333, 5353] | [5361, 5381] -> 1501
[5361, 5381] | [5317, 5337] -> 1526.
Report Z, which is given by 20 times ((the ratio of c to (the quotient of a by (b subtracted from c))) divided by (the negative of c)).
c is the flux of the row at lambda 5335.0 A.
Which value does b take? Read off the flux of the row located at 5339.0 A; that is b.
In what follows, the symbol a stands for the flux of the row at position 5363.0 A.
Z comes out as -0.7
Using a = 46.77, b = 40.06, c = 41.81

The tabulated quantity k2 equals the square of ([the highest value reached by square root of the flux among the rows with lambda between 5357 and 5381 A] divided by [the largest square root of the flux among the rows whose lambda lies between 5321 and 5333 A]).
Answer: 1.15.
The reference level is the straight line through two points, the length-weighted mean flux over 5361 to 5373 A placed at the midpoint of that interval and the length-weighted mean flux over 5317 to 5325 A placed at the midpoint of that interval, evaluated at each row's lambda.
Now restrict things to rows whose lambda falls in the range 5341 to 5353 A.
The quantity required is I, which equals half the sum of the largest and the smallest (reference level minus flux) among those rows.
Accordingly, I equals 0.7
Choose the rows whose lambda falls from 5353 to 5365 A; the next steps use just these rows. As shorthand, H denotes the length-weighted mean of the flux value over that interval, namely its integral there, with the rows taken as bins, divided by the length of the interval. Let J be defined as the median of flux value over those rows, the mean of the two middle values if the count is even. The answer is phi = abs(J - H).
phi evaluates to 0.303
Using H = 46.0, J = 46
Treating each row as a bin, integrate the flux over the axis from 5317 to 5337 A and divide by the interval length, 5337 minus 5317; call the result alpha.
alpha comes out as 40.4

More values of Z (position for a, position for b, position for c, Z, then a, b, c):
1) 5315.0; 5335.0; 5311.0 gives -1.6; 43.57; 41.81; 45.29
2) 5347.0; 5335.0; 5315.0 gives -0.8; 42.86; 41.81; 43.57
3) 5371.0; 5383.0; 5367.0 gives -0.6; 44.24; 44.46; 45.75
